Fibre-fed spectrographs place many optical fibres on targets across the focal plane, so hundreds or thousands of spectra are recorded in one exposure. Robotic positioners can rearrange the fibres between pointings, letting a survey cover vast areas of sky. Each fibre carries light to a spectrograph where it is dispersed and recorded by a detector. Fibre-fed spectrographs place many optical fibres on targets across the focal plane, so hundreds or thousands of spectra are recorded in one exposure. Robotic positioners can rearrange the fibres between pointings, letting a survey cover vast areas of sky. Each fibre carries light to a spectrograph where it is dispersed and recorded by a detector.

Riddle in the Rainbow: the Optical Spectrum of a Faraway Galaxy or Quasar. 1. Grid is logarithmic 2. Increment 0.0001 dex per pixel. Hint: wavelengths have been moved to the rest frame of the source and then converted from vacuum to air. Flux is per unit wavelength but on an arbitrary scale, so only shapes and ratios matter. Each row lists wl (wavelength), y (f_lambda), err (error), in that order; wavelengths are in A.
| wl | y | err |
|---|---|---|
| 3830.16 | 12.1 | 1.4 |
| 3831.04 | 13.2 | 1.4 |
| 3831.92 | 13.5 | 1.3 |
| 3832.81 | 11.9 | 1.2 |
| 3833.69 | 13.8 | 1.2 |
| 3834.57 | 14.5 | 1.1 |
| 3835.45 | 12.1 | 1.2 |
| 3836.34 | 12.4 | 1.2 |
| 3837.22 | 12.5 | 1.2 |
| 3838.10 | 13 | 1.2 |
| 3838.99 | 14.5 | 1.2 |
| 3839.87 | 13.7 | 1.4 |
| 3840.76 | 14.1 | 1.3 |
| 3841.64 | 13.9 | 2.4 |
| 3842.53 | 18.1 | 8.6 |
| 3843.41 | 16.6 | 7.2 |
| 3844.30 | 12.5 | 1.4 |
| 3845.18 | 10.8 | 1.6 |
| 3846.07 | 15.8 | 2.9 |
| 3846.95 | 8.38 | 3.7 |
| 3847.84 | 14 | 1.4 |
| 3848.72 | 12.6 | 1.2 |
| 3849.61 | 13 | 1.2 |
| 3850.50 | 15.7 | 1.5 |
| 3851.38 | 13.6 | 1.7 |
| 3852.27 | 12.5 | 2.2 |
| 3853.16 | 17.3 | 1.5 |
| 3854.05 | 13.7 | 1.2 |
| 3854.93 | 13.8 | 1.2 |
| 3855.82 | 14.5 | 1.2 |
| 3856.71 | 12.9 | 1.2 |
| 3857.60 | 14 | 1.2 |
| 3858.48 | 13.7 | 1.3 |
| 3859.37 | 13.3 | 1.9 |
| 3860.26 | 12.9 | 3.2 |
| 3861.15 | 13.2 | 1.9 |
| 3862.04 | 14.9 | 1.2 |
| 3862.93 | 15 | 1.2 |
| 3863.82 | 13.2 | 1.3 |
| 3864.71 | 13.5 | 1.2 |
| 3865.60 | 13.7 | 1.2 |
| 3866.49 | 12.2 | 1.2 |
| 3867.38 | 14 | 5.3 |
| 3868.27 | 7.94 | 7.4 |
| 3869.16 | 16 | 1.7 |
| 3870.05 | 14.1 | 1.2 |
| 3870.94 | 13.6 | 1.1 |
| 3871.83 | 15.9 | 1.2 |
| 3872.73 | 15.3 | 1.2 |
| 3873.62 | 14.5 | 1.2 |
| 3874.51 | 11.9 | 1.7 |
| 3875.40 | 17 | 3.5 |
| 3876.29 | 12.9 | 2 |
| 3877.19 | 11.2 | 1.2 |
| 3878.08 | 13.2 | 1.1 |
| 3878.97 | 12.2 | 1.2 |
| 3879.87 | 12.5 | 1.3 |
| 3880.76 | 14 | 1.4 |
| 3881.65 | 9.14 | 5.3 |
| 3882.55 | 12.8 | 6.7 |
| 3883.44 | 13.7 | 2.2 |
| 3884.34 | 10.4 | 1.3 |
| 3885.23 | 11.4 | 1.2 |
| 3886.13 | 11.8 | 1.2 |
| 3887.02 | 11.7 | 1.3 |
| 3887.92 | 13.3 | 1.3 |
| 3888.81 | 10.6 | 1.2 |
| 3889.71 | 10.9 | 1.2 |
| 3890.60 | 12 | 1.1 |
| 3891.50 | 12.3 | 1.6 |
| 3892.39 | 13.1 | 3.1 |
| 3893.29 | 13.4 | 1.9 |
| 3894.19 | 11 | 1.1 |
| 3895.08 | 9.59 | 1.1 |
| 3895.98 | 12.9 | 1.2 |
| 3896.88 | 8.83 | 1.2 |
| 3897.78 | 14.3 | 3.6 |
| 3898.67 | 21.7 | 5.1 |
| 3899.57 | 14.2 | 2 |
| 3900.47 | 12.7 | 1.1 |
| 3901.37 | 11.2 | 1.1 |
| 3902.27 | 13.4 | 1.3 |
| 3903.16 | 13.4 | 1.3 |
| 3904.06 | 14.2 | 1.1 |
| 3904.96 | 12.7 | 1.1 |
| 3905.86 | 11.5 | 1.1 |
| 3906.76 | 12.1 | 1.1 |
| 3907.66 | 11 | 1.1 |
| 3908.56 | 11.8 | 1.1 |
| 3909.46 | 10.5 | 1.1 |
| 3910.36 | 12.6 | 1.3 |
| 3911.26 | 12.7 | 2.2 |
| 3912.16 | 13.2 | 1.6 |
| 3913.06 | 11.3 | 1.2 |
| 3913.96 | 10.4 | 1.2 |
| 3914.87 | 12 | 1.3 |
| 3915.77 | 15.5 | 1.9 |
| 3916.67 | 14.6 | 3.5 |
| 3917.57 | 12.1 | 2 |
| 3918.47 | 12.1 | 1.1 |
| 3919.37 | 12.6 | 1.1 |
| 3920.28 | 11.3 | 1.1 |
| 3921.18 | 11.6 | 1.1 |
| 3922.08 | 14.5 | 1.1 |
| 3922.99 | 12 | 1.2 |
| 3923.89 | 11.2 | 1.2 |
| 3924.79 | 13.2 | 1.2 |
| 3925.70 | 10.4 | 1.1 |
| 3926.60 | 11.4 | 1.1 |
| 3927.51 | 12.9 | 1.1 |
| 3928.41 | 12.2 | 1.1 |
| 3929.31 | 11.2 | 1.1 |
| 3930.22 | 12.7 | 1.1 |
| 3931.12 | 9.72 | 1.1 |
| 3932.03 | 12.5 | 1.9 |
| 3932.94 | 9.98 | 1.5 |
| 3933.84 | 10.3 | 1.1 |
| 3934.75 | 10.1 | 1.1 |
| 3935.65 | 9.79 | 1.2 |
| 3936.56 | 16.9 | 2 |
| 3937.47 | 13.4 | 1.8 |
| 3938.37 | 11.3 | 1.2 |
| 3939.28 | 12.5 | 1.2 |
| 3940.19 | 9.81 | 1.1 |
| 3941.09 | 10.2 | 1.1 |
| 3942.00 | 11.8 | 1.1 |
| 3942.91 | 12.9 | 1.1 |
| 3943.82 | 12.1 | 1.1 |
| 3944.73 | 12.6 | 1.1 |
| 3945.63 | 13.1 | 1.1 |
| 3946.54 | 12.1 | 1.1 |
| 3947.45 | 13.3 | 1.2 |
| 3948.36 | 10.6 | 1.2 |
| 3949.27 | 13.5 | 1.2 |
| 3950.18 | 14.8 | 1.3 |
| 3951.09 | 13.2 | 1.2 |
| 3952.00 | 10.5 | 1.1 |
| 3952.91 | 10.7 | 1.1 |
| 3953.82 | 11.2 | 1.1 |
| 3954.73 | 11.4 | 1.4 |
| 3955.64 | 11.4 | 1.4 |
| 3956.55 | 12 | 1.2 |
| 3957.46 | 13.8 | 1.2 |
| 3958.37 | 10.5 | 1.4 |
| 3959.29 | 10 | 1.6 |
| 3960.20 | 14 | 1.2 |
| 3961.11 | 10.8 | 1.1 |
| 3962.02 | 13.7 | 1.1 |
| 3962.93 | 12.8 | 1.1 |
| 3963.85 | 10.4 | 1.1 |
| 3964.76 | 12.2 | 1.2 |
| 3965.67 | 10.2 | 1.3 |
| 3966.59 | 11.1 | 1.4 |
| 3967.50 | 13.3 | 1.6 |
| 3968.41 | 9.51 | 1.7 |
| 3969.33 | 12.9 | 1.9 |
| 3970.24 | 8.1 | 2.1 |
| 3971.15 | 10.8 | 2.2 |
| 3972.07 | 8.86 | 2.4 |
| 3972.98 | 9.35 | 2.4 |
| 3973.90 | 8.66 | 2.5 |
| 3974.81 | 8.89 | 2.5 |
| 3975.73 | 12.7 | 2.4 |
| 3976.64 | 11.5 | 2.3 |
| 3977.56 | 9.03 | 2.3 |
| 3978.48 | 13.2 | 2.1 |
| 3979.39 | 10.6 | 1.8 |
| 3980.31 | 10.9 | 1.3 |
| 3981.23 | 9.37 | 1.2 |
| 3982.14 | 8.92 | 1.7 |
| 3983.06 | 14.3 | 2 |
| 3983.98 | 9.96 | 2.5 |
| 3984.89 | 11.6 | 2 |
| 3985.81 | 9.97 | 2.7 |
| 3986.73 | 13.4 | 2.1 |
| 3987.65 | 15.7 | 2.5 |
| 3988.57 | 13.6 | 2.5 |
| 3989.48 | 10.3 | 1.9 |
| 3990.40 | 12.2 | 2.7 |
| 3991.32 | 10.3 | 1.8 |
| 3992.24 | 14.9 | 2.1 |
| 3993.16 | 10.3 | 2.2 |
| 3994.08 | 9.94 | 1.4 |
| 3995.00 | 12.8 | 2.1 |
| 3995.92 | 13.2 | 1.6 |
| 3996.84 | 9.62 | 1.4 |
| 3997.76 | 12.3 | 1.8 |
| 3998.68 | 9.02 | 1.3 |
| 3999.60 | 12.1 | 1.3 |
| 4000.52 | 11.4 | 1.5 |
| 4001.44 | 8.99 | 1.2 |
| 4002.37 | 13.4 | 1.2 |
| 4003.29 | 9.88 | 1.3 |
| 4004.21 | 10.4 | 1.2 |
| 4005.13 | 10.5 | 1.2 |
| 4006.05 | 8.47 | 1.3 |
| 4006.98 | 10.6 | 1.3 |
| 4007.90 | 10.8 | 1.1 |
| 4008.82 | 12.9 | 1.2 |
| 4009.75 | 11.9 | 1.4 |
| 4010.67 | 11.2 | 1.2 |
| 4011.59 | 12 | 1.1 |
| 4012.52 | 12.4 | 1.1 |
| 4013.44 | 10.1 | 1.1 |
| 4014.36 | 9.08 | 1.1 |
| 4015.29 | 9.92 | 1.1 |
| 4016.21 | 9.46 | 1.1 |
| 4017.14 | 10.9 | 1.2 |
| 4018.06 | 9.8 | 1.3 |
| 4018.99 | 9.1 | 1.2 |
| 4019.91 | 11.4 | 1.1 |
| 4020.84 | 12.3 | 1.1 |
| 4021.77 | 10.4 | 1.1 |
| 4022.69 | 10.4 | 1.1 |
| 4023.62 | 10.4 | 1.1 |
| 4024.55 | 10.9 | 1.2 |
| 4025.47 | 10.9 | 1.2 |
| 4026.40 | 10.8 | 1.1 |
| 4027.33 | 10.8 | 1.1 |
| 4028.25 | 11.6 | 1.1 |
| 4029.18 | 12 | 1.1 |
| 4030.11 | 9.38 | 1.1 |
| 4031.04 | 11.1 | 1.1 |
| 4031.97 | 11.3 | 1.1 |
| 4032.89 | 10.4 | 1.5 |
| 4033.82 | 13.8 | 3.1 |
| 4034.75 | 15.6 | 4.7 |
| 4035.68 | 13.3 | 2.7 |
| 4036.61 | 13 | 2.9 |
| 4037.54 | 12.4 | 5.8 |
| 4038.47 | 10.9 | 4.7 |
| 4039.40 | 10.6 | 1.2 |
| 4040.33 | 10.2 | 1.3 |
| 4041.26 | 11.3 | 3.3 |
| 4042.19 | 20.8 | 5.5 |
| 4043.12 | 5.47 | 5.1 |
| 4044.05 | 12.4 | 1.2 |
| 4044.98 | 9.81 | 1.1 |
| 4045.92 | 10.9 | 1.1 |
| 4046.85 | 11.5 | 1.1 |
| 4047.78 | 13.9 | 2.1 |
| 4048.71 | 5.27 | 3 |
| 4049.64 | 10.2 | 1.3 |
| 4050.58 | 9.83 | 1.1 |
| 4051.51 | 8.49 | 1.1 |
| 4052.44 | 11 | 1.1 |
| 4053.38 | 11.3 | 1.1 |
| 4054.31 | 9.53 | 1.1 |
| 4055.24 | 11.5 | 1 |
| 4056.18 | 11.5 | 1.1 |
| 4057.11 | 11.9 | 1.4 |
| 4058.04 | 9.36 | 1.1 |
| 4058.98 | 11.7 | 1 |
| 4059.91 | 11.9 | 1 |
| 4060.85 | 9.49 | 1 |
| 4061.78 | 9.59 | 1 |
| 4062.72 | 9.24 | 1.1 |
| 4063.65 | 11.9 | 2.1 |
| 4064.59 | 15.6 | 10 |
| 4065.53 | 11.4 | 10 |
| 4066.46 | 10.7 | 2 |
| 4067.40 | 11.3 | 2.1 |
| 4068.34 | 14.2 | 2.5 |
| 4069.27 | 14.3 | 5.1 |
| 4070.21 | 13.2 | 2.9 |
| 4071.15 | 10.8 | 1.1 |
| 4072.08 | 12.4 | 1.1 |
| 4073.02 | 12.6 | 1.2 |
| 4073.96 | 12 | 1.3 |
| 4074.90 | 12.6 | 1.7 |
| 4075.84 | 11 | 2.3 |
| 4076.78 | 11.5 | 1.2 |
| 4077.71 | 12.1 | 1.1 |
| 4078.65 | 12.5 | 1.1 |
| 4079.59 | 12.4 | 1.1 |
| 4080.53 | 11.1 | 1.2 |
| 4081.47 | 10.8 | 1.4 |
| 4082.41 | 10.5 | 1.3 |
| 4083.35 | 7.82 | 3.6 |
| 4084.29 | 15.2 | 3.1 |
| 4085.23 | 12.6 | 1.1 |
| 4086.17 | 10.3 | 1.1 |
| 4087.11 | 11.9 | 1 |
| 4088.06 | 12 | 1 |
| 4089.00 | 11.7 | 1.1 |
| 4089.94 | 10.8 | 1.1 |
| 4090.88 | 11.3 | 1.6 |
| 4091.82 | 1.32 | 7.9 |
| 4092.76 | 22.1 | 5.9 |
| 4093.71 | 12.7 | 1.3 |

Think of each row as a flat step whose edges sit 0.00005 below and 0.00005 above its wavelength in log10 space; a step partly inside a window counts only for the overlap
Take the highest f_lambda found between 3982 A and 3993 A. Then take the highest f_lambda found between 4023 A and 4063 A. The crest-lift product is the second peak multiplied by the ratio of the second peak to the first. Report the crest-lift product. 28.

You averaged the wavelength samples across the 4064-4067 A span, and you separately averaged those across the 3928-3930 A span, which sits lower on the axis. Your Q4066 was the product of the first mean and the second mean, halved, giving 74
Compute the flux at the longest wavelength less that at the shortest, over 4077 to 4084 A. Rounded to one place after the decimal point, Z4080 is -4.3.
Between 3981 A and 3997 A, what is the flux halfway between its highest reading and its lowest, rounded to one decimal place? 12.3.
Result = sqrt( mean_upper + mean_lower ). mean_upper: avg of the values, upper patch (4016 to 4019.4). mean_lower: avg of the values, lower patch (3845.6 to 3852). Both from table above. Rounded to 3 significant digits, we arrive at 4.81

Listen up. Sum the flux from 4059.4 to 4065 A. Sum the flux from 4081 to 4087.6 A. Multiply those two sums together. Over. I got 5358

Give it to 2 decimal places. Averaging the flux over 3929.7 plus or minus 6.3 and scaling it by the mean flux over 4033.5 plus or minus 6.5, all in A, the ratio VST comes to 0.95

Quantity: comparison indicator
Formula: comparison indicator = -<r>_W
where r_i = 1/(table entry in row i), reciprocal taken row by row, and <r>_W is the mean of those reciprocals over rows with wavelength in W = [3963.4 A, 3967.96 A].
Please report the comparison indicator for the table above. -0.088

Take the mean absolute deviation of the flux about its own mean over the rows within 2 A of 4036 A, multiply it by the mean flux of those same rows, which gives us 14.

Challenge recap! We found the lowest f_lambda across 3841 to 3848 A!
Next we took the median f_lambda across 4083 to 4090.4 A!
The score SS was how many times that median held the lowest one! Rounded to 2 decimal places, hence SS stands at 1.41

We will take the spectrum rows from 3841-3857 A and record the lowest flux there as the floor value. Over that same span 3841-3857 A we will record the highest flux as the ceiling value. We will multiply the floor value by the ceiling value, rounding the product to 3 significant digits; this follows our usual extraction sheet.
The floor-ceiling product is 152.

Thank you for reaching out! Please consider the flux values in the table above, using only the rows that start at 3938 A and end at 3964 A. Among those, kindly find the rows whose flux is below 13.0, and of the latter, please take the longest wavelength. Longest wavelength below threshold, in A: 3963.85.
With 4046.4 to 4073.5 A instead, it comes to 4073.02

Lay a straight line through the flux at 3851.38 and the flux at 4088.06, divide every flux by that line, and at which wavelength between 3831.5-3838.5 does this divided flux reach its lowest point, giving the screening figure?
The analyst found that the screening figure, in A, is 3832.81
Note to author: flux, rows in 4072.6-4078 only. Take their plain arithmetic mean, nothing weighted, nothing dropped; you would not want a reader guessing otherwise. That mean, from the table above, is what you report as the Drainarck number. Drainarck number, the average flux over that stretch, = 12.0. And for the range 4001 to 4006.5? 10.3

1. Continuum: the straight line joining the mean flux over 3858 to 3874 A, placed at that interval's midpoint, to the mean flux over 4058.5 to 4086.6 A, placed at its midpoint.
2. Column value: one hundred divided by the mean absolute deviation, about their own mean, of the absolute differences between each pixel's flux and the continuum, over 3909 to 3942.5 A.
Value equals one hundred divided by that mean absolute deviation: 110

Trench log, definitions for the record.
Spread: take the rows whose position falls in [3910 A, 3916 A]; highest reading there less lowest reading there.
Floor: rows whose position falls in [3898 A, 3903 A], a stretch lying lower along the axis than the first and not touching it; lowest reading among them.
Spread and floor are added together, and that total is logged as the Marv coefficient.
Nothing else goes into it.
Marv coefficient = 16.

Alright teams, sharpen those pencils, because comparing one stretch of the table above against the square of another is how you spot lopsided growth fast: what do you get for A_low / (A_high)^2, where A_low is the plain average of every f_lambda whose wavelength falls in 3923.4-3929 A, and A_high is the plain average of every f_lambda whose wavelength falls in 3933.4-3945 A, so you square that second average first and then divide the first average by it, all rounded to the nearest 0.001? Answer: 0.085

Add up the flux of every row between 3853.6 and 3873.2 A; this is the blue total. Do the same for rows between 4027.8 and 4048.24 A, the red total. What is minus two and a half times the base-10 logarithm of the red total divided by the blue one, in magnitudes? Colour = 0.15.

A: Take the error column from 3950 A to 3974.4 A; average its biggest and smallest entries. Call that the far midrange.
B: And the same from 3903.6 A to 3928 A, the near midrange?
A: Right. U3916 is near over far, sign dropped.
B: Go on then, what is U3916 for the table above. 1.3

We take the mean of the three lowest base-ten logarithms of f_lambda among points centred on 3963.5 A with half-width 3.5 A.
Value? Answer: 1.02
